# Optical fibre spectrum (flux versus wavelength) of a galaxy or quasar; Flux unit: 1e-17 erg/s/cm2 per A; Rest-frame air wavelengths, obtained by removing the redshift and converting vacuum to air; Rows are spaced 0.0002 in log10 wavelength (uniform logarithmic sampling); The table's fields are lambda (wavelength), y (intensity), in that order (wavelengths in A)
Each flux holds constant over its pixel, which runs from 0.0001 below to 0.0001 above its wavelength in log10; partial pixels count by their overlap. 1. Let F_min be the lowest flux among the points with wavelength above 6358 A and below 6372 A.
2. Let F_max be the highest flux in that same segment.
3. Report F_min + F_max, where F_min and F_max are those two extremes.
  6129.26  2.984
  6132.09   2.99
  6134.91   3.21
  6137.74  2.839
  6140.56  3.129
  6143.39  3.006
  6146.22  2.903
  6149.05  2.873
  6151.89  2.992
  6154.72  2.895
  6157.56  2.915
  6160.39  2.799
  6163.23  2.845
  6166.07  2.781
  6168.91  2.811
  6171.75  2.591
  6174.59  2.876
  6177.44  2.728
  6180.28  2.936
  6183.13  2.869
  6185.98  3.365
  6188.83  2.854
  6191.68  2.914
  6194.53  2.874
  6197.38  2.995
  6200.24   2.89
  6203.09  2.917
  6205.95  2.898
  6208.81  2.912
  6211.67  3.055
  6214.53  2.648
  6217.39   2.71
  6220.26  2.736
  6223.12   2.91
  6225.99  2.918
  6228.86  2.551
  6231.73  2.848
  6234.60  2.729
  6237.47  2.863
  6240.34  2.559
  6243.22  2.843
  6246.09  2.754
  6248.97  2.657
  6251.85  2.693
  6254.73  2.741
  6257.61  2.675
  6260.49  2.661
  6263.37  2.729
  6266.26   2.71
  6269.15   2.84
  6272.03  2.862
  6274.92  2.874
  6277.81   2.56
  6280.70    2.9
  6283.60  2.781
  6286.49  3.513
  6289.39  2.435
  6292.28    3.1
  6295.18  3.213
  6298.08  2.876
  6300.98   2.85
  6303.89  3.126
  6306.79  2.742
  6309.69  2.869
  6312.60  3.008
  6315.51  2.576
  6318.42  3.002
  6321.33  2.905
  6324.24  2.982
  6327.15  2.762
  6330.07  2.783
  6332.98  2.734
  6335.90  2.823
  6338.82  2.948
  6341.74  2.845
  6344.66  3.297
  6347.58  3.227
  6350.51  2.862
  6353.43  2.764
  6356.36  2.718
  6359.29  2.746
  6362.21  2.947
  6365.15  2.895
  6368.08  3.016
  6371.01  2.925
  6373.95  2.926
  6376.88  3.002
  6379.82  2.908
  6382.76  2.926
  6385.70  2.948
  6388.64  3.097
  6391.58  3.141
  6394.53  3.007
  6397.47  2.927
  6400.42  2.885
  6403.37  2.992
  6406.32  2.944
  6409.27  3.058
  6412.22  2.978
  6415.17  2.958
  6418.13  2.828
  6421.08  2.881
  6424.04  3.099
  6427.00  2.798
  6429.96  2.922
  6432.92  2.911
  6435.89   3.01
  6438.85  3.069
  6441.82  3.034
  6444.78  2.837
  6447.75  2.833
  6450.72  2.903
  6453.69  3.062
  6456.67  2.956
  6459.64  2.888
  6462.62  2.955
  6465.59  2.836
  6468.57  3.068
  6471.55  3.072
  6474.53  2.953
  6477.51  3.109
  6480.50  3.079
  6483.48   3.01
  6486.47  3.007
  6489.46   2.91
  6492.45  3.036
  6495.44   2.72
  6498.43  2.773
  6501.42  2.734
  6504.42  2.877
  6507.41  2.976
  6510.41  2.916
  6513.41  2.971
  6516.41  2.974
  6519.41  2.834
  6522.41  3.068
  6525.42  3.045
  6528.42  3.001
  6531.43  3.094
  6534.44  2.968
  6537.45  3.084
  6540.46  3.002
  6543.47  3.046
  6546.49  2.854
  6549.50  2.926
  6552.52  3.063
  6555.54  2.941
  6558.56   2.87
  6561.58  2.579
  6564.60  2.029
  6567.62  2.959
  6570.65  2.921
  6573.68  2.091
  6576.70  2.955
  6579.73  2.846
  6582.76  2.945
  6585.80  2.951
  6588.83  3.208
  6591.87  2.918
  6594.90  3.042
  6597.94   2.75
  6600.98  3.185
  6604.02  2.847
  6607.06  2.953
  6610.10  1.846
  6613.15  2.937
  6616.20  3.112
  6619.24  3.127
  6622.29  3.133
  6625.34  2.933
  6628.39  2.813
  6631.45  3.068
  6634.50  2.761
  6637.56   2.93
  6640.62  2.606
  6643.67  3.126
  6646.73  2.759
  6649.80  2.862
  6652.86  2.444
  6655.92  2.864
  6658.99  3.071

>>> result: 5.76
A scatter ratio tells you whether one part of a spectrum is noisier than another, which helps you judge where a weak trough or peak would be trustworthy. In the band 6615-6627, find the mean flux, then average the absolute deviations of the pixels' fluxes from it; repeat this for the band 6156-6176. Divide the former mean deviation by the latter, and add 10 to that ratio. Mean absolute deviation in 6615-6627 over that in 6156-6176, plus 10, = 11.1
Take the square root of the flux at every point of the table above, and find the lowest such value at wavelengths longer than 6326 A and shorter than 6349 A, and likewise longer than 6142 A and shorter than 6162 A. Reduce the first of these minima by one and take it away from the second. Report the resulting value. 1.02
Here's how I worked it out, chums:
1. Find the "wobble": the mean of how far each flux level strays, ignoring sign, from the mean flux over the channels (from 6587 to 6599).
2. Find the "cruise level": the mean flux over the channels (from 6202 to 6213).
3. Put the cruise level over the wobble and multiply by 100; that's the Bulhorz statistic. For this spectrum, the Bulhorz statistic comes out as 2024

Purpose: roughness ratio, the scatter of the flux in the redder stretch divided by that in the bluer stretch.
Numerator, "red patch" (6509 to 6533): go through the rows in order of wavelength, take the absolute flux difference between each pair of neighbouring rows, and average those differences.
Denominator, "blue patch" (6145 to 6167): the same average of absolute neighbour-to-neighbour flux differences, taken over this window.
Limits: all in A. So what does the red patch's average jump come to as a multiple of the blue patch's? 1.2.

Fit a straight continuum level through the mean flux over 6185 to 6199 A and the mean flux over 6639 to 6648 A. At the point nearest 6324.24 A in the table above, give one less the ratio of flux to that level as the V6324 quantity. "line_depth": -0.01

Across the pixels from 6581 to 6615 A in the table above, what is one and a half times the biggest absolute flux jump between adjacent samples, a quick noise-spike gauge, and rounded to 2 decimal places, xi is 1.66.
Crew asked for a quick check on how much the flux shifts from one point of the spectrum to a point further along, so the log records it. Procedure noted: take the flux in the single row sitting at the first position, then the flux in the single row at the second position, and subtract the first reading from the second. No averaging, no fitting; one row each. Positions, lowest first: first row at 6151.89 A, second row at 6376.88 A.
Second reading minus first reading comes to 0.0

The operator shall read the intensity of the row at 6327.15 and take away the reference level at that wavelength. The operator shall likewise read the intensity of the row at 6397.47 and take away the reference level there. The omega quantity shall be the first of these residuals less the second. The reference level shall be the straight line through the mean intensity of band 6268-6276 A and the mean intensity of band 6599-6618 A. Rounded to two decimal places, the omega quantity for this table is -0.17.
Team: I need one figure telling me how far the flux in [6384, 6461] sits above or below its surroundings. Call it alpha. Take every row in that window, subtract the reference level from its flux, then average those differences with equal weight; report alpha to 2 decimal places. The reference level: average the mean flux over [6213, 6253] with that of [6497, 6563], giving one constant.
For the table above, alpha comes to 0.12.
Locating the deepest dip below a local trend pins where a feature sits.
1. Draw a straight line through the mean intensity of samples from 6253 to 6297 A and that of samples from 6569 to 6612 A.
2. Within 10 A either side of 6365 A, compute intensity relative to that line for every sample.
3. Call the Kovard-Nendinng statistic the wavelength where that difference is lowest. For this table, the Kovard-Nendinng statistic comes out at 6356.36 A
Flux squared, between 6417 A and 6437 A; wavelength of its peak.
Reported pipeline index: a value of 6424.04 A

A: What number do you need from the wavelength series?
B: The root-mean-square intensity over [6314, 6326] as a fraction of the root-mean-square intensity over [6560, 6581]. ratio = 1.08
